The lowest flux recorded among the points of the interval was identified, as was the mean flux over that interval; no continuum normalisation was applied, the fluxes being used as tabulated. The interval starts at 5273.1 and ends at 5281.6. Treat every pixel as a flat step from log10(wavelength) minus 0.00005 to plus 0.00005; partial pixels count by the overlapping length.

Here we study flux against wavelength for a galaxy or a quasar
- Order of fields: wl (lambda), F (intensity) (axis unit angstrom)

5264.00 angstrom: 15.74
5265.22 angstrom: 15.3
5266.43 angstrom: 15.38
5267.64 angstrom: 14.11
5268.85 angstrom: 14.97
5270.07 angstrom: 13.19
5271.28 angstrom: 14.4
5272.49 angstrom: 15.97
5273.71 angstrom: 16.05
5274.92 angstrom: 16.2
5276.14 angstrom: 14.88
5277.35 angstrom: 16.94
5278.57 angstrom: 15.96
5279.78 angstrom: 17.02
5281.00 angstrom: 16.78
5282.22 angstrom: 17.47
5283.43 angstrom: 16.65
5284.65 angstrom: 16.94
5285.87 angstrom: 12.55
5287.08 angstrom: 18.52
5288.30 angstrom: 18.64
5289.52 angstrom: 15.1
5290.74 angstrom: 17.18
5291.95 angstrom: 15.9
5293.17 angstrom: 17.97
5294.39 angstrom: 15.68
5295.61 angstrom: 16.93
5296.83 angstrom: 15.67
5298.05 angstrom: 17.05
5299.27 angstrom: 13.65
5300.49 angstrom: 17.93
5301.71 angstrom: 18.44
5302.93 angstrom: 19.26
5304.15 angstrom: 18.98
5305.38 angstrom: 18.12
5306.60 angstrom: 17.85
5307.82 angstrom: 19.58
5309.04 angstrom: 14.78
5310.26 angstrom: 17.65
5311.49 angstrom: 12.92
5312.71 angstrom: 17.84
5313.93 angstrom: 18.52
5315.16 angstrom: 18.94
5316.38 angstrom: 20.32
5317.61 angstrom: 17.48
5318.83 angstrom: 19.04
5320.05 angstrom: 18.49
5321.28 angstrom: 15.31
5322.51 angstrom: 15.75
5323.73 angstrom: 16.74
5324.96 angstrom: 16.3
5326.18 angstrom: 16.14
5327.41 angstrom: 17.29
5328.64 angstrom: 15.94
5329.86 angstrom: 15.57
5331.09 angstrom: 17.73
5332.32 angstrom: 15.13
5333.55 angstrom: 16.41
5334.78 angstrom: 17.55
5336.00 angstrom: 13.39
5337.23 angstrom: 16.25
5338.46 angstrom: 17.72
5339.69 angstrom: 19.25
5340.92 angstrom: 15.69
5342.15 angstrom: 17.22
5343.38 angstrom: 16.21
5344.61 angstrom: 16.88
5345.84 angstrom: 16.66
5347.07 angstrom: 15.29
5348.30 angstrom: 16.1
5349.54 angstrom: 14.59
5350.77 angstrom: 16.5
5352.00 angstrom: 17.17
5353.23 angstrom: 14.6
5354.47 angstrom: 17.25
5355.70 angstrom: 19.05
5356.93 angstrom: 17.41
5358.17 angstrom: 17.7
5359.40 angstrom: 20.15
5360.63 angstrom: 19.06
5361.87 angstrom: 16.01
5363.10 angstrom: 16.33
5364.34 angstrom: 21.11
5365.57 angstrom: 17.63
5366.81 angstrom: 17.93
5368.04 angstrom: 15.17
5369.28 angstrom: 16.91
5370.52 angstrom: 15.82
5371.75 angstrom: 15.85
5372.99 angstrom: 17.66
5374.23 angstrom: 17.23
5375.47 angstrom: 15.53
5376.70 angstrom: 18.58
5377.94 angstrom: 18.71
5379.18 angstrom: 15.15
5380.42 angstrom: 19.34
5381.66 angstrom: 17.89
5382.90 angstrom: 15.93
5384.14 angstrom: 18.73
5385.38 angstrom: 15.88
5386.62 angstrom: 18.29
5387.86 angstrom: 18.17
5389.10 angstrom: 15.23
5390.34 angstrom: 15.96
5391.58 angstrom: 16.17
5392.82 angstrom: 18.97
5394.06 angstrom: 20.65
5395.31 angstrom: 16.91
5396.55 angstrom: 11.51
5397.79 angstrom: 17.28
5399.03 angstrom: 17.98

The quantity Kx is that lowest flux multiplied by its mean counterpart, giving 242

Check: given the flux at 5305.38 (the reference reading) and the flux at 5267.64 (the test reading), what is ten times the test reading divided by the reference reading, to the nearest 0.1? 7.8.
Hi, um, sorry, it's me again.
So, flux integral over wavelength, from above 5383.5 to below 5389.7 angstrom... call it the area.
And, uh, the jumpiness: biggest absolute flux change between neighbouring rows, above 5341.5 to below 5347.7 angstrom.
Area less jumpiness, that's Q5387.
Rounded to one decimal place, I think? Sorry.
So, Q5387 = 105.7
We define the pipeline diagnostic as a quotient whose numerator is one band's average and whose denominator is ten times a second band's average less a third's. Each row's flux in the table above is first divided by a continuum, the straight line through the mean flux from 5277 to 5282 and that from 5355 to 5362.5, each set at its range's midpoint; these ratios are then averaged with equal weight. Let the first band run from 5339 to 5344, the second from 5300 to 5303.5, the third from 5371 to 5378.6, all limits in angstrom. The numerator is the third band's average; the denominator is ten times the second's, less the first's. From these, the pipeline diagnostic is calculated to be 0.094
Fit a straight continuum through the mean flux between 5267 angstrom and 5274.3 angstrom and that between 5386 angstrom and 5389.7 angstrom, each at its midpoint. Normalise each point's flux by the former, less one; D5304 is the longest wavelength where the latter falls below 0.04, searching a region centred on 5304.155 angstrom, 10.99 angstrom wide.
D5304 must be 5309.04 angstrom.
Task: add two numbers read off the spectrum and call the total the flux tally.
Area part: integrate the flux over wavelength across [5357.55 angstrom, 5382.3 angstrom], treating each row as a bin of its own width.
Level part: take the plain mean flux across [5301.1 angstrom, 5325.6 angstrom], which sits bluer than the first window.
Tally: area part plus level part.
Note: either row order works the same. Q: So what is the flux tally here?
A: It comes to 450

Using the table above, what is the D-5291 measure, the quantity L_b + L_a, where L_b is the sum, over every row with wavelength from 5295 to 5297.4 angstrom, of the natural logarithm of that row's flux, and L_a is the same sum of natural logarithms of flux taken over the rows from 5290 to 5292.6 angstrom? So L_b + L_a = 11.2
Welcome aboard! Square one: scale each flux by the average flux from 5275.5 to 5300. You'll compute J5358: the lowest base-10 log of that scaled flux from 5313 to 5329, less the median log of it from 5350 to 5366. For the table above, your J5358 -0.056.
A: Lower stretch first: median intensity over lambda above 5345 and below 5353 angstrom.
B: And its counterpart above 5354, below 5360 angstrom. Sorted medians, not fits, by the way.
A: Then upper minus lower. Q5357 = 1.4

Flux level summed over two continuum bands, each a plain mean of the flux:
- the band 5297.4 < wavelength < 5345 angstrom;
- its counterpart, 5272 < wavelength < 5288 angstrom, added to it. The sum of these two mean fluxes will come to 33.4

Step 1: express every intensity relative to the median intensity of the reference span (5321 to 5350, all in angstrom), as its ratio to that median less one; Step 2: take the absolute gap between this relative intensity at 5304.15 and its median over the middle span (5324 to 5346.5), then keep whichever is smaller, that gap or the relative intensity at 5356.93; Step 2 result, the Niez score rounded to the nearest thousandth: 0.073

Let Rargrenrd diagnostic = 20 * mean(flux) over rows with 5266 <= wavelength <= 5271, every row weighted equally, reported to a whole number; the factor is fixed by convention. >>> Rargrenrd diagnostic 288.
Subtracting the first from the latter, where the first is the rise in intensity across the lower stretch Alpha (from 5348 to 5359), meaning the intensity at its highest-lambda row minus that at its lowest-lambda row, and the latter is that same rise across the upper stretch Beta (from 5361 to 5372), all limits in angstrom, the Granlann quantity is -2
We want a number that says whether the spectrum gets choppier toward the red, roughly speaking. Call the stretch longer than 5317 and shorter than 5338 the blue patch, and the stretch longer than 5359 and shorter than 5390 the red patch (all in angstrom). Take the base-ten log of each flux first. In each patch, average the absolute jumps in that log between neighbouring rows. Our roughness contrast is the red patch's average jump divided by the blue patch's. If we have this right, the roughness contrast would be 1.23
